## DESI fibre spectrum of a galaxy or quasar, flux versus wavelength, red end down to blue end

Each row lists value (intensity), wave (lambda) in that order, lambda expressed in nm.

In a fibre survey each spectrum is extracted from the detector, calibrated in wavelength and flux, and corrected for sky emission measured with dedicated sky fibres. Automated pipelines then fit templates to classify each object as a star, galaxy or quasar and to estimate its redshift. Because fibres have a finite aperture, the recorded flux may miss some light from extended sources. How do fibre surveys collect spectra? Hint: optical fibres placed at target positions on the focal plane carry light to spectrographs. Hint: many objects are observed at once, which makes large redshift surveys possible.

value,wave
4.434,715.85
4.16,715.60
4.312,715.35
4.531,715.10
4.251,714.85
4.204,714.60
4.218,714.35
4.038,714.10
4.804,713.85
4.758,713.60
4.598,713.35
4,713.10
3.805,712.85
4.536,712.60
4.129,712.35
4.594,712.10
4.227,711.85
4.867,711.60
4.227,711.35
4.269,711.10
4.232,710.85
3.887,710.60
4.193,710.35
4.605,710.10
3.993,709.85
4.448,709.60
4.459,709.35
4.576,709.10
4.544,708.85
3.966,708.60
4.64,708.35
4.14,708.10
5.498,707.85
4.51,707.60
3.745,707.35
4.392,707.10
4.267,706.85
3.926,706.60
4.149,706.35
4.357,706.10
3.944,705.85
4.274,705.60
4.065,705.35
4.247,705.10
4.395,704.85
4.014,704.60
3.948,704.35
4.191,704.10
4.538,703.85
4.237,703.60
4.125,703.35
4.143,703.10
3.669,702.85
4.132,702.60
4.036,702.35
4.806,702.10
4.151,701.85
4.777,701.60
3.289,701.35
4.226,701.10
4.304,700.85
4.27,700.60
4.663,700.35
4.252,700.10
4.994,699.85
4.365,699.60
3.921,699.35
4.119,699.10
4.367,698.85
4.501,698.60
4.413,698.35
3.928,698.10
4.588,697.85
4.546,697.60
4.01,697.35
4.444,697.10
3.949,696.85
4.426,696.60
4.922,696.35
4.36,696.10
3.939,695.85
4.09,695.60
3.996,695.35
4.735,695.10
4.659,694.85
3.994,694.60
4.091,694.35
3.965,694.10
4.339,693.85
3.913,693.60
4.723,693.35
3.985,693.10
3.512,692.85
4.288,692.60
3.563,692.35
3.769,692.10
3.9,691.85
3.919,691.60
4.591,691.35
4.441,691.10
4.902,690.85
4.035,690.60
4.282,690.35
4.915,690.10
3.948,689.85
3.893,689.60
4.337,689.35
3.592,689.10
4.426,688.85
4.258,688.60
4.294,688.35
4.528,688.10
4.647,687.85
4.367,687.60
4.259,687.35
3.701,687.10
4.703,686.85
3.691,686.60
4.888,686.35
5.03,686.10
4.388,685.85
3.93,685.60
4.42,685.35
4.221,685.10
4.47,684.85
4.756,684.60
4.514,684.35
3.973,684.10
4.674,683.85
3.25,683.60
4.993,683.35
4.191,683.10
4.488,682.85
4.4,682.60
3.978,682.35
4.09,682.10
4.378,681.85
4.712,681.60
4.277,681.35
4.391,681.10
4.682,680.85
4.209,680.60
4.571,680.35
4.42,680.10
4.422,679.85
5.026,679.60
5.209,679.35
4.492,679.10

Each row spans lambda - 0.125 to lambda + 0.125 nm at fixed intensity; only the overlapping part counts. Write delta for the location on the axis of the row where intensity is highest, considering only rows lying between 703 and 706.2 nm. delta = 703.85 nm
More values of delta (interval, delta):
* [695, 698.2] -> 696.35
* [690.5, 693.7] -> 690.85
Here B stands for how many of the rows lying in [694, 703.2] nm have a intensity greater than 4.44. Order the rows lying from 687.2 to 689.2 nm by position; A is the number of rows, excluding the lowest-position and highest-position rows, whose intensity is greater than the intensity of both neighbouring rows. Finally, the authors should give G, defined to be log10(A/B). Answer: -0.7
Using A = 2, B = 11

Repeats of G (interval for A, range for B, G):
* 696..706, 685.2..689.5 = 0.4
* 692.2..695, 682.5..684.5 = 0.0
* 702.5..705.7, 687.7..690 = 0.2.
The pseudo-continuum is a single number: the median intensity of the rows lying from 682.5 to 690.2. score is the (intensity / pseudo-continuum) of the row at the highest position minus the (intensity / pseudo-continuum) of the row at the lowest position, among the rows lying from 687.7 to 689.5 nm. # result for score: -0.071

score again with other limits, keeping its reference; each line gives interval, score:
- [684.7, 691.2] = -0.007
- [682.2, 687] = 0.165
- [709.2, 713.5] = 0.032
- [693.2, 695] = -0.015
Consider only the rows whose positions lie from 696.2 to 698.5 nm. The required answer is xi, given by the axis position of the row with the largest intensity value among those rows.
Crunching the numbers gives 696.35 nm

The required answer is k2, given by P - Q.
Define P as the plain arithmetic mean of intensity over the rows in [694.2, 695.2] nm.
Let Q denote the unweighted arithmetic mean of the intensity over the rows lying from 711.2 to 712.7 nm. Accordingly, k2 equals -0.06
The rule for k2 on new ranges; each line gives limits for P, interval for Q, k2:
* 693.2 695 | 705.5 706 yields 0.13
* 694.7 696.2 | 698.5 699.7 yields 0.04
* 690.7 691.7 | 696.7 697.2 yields 0.27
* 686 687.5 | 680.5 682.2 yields -0.01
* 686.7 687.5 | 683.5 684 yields 0.26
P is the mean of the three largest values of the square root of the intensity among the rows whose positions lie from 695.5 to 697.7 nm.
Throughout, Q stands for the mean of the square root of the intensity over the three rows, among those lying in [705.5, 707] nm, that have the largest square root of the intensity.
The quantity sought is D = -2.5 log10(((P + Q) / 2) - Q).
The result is 3.5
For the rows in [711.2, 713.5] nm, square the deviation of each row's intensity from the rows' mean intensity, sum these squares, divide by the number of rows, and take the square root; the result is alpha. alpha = 0.319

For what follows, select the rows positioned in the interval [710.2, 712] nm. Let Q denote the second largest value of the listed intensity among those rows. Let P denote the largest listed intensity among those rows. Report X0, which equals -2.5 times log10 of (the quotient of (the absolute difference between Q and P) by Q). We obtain 2.1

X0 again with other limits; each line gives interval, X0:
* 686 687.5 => 3.8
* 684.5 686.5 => 3.8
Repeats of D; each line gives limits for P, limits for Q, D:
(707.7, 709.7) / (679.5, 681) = 4.5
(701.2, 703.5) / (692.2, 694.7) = 4.6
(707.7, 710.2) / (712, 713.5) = 3.6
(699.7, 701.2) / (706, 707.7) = 3.9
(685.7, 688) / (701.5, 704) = 4.3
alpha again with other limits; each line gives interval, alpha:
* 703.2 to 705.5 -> 0.176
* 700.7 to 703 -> 0.452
